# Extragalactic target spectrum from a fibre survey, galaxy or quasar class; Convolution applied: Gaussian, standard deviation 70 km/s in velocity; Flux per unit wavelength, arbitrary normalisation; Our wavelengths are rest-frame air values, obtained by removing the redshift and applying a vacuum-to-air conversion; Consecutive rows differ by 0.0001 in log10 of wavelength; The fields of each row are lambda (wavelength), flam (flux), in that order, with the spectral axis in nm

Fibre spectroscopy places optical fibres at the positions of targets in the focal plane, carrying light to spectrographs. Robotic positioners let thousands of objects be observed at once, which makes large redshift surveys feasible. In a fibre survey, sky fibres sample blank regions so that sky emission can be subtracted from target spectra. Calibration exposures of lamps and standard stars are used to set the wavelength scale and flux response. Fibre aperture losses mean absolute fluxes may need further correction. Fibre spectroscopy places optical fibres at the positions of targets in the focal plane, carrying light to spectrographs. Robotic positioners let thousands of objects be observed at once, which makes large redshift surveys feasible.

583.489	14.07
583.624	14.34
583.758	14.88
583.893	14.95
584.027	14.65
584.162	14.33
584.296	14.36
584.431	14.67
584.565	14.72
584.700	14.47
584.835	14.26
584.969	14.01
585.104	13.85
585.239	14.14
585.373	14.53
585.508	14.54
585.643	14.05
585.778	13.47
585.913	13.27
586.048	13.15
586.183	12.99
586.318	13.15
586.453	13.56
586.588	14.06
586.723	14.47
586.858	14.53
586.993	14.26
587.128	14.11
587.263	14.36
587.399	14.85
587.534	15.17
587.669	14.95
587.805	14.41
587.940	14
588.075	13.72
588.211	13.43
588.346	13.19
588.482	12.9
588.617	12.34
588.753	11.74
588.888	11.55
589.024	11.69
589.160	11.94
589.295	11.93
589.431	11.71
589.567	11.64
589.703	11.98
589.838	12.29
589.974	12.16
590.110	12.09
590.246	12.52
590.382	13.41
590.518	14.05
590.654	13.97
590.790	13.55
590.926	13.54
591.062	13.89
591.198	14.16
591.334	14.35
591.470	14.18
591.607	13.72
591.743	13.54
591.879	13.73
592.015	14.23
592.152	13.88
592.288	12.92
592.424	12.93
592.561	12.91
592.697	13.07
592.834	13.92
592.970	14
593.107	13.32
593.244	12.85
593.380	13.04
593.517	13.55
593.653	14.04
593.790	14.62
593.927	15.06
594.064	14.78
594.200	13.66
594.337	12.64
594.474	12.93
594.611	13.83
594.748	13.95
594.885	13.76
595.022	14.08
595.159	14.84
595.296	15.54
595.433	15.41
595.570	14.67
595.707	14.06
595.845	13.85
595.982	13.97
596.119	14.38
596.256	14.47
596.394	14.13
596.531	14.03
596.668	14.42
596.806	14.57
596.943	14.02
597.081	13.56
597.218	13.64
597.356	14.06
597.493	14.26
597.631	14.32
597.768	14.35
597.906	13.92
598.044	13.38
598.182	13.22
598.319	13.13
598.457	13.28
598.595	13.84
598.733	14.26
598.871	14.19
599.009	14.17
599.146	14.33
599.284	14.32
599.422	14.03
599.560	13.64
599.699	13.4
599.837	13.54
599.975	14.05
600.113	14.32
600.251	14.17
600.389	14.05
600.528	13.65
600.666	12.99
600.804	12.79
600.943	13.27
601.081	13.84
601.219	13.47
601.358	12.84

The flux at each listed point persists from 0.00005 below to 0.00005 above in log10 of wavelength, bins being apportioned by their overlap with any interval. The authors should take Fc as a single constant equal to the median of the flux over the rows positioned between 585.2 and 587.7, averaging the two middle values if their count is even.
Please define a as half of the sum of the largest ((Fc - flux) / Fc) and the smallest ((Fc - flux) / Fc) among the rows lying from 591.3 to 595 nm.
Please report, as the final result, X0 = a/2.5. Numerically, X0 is 0.008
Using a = 0.02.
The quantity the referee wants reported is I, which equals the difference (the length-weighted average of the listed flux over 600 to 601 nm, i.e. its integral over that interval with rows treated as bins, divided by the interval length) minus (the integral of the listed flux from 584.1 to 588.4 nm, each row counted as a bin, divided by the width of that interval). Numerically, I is -0.47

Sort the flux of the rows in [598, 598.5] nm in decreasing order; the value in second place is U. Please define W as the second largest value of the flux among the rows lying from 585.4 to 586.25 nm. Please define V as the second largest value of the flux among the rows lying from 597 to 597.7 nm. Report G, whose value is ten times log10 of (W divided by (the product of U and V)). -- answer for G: -11.3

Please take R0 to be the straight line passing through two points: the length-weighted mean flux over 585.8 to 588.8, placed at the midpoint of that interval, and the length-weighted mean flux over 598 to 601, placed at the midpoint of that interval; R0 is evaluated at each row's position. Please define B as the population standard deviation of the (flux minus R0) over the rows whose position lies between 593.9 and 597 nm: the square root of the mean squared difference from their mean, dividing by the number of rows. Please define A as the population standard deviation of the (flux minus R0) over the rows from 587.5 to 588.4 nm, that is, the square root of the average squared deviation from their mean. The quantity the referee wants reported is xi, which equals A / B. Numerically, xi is 1.04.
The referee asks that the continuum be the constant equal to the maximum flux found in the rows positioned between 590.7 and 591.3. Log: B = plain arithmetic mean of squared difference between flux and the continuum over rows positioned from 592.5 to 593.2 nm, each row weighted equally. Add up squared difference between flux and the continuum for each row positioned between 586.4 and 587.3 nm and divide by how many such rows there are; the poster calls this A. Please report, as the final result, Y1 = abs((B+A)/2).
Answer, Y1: 0.4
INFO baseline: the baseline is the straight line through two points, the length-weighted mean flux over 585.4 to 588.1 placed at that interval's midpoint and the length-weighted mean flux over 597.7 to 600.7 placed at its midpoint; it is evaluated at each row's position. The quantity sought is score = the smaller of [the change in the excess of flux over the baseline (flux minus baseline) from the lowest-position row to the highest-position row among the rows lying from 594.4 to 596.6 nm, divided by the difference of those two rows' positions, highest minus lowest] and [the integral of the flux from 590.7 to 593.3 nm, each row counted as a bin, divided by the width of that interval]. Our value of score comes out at 0.6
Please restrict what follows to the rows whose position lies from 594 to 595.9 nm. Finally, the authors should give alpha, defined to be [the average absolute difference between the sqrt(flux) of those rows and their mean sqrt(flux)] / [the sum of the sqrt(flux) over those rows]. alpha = 0.0016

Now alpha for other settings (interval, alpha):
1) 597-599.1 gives 0.0009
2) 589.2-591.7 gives 0.0019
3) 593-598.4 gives 0.0005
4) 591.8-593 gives 0.0020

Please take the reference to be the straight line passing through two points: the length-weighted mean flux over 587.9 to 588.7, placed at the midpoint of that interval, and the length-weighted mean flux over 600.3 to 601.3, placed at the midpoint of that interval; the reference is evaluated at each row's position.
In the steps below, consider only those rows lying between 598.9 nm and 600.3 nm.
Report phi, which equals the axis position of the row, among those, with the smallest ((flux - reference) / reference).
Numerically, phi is 599.699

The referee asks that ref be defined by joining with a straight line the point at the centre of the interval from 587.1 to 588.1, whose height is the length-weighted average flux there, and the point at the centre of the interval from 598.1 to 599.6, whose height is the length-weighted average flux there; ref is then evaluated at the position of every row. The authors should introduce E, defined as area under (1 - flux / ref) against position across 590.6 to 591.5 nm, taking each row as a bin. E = 0.02 nm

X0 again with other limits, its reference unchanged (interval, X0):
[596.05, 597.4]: 0.002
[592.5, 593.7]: 0.020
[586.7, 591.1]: 0.022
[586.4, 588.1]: -0.006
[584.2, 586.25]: 0.008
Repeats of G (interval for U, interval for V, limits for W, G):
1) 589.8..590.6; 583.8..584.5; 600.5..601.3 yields -11.6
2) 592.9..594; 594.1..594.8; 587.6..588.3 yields -11.5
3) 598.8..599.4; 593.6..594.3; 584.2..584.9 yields -11.6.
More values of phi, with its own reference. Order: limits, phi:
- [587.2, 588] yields 587.940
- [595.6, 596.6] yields 595.845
